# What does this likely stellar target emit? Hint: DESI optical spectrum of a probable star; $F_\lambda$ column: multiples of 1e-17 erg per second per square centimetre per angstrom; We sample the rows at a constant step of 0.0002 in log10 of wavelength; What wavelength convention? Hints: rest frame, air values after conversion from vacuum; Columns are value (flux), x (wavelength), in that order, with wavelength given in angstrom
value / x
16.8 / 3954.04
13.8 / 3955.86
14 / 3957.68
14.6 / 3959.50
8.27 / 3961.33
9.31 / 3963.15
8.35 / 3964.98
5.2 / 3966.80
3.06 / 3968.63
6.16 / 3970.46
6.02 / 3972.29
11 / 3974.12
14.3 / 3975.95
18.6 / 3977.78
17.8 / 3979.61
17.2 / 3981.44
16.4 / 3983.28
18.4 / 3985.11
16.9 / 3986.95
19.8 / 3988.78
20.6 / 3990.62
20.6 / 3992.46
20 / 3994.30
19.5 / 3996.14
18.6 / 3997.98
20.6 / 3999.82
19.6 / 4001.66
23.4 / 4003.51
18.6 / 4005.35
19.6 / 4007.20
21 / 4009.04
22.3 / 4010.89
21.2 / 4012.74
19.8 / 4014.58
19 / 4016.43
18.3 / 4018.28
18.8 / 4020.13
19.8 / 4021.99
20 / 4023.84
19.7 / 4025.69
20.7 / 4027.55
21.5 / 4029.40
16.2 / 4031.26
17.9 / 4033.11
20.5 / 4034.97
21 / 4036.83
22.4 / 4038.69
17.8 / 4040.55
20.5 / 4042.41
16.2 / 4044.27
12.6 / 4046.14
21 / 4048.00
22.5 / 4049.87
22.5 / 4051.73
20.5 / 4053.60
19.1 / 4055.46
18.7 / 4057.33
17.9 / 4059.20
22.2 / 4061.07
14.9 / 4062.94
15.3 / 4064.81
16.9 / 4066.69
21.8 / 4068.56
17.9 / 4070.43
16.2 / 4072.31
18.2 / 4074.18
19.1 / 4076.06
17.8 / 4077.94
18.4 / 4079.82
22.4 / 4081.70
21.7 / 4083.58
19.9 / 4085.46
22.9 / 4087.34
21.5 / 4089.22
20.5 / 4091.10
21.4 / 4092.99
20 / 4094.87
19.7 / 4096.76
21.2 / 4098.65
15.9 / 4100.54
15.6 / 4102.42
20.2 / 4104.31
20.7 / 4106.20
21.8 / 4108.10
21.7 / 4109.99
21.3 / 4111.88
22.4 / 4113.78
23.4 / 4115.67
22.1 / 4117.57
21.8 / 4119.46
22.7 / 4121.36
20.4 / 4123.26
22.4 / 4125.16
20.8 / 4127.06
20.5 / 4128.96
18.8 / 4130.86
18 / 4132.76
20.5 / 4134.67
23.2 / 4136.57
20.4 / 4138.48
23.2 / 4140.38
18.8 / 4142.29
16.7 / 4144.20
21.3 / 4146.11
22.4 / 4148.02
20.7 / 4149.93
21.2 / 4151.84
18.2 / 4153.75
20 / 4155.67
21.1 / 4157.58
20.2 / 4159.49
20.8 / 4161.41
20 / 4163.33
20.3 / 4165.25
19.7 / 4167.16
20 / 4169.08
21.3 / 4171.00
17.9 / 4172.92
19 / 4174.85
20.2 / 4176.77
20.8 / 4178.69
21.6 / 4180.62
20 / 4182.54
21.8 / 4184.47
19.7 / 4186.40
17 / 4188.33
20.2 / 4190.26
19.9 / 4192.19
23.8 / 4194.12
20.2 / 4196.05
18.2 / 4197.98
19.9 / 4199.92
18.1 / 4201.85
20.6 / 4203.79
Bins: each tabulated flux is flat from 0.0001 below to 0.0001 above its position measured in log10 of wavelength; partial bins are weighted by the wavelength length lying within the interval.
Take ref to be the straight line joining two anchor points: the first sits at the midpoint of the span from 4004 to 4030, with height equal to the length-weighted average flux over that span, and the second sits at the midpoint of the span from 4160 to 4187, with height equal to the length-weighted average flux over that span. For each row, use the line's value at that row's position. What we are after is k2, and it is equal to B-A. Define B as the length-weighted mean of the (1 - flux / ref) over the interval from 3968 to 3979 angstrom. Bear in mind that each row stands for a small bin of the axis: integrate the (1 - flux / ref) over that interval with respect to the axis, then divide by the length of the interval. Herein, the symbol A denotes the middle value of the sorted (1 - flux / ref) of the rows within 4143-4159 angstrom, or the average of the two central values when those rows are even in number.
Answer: 0.52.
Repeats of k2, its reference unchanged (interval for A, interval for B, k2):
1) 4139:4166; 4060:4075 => 0.12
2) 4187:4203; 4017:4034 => 0.03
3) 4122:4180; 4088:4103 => 0.04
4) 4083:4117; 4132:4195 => 0.05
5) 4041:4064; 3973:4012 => 0.05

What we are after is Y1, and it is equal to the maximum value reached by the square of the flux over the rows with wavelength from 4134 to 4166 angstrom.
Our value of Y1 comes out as 538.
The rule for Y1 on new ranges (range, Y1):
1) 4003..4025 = 548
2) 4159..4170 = 433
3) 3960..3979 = 346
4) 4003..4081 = 548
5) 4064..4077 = 475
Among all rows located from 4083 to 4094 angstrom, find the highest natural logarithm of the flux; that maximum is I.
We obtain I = 3.13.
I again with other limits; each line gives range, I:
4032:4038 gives 3.04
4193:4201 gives 3.17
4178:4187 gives 3.08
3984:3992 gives 3.03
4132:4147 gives 3.14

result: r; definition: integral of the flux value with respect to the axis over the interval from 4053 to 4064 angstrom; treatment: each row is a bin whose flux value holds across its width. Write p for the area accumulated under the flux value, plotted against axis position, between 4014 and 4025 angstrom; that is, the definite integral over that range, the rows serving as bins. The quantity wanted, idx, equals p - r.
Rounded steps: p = 212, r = 207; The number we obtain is 5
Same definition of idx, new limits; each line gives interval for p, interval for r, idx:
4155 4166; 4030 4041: 11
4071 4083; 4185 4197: -17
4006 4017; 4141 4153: -17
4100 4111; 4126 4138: -30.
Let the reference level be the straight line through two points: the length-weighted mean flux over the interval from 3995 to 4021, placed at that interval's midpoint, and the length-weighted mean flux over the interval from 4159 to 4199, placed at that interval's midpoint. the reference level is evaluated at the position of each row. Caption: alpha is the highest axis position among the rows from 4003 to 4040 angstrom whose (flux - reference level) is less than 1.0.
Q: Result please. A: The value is 4036.83 angstrom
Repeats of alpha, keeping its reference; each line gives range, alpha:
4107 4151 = 4149.93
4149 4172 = 4169.08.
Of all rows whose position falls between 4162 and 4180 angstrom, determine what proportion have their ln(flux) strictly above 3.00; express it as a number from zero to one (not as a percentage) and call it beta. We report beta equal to 0.4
